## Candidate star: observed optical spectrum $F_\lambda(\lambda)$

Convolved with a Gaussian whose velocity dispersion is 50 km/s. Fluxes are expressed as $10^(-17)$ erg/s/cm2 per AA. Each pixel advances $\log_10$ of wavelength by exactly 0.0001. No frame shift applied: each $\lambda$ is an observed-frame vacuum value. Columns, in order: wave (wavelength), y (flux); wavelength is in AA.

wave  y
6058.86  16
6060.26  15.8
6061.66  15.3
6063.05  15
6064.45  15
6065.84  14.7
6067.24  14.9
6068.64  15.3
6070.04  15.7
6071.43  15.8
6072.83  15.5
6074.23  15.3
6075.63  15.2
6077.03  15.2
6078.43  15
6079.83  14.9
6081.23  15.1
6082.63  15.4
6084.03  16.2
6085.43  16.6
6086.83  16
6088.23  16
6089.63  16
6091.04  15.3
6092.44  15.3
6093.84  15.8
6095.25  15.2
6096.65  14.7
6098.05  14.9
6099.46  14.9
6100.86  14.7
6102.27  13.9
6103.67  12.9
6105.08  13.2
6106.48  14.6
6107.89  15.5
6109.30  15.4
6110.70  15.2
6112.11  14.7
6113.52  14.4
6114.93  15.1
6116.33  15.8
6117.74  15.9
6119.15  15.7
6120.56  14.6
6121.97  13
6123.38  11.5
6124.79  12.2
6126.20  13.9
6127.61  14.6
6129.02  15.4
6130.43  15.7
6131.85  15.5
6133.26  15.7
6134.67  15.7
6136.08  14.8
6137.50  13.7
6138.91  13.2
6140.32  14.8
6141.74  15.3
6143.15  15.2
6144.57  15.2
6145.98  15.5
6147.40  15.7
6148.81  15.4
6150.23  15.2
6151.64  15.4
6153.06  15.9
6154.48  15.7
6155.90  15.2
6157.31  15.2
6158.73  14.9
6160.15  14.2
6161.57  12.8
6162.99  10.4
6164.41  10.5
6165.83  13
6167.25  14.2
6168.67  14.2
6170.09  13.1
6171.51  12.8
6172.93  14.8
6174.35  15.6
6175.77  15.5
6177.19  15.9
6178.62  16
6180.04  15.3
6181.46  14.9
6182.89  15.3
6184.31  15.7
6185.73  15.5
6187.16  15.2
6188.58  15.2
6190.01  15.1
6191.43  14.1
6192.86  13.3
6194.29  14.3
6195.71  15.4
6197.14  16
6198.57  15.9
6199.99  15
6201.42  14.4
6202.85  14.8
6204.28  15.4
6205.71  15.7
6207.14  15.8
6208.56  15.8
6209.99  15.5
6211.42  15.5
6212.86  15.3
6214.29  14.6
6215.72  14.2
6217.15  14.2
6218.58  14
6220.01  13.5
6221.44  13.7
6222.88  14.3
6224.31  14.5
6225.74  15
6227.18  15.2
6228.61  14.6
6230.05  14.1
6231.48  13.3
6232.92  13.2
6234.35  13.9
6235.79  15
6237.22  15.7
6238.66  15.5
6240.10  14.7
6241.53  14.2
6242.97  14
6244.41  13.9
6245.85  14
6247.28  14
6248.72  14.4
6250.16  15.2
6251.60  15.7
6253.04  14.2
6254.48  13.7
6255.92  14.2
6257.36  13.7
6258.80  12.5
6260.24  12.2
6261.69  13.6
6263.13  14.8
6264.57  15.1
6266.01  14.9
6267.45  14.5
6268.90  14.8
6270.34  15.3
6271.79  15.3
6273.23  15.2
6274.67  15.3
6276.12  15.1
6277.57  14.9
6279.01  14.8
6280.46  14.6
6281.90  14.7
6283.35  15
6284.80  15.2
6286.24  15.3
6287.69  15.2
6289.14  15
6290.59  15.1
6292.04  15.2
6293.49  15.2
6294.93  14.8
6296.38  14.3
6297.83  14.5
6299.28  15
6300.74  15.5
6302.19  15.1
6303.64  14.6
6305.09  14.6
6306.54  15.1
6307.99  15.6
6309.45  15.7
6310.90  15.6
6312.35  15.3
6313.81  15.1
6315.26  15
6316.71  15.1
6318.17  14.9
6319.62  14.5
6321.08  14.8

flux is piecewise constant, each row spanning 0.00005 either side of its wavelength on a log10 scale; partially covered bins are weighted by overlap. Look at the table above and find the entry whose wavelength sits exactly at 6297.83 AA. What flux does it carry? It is 14.5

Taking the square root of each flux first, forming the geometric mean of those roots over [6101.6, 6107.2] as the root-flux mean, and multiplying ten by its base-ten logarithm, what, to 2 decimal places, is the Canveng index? 5.67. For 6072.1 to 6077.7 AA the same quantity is 5.92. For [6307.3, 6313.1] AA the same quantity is 5.96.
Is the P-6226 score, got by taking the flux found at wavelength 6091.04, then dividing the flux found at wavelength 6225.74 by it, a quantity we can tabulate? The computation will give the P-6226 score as 0.98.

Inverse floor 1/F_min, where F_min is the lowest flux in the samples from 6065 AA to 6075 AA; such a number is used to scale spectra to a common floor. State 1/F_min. 0.068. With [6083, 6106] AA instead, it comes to 0.078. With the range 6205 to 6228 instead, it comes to 0.074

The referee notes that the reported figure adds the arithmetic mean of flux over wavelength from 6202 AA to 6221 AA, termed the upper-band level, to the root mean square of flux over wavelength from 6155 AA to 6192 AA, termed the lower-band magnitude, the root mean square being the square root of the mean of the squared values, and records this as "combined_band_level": 29.4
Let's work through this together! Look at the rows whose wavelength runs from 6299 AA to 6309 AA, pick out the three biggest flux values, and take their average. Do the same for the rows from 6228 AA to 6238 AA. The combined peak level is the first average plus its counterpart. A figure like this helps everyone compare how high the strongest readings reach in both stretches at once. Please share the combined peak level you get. 30.5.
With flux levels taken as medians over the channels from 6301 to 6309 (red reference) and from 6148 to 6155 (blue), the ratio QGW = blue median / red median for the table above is 1.02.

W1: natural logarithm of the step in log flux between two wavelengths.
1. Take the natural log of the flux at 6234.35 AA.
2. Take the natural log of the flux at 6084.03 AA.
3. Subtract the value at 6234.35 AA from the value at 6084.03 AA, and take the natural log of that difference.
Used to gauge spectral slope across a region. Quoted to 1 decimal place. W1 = -1.9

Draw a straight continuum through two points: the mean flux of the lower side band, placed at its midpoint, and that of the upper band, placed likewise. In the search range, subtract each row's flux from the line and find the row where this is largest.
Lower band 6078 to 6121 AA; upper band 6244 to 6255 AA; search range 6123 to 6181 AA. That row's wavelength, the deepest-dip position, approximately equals 6162.99 AA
